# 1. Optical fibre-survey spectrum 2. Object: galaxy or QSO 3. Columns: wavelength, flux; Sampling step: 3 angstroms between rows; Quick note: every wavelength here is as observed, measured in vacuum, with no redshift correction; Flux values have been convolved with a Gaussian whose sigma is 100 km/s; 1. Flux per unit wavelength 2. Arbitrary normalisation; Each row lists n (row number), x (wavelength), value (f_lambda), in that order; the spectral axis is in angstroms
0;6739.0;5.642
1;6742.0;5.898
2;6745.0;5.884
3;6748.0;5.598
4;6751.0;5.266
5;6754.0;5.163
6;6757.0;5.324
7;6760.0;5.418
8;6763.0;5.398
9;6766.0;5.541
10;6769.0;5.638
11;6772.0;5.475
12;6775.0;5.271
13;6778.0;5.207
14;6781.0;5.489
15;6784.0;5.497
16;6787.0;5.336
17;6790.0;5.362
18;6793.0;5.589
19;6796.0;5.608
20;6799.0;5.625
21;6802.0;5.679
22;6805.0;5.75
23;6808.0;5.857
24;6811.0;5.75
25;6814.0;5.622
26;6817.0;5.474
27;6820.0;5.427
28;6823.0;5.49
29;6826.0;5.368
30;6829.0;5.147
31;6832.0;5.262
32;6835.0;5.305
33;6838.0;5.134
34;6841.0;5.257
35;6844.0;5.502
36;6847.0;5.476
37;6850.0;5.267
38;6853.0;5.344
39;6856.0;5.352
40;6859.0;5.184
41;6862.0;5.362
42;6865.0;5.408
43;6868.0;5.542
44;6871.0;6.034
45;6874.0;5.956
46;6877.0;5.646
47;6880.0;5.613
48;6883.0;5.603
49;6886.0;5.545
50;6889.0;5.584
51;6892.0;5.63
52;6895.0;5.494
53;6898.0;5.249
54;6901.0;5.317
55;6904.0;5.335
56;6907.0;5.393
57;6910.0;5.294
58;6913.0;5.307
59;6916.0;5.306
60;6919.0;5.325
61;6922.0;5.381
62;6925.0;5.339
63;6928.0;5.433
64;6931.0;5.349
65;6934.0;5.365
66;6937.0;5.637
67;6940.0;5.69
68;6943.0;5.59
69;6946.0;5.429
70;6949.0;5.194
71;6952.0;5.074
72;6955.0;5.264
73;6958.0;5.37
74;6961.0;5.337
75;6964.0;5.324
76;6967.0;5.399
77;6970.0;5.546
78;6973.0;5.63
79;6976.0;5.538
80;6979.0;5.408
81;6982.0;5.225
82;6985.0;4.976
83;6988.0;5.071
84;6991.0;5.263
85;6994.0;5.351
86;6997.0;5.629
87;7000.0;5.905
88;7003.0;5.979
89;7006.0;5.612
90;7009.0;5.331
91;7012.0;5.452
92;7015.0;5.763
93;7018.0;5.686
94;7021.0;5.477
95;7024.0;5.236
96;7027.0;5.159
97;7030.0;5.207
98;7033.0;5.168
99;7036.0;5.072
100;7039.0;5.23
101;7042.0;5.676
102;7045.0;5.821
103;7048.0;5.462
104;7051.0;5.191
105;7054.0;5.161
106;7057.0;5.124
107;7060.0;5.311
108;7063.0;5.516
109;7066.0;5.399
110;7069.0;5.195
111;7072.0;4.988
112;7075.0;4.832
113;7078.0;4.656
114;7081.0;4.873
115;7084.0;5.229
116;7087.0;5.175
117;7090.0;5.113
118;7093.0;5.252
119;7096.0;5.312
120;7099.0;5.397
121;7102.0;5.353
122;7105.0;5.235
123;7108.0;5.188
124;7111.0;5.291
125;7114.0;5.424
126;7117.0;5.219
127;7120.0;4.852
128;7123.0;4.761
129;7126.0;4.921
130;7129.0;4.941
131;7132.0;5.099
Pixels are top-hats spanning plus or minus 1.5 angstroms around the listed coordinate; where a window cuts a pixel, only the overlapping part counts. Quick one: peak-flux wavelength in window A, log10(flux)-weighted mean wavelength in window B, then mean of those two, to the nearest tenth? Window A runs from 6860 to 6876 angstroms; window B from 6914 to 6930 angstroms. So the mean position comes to 6896.5 angstroms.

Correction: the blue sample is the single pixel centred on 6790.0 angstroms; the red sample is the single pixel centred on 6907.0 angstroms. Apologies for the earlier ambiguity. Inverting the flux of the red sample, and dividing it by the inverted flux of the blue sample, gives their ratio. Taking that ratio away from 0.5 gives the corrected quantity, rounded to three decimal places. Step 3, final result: -0.494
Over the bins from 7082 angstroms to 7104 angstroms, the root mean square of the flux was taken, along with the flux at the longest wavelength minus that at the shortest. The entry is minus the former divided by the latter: -42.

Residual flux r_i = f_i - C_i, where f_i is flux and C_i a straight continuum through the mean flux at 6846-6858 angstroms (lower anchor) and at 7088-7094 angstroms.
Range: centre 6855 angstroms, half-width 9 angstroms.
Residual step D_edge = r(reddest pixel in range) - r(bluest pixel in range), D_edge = -0.10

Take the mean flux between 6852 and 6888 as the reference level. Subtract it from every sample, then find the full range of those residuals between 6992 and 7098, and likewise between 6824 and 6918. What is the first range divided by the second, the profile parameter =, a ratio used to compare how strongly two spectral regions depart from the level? 1.47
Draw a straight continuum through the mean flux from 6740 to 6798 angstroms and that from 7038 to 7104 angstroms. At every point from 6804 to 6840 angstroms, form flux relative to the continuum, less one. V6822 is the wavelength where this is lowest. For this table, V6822 6838.0 angstroms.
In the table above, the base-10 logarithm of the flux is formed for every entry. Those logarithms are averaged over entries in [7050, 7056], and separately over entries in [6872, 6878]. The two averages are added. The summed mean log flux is 1.48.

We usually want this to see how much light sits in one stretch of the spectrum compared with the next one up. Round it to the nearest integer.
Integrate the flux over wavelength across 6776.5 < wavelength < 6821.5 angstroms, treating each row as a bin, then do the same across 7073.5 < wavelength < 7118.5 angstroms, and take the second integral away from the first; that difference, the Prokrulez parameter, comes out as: 17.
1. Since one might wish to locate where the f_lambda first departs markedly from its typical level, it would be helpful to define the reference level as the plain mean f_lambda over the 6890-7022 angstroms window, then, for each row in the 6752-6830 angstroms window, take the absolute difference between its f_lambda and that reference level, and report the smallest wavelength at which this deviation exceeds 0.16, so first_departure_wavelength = 6754.0 angstroms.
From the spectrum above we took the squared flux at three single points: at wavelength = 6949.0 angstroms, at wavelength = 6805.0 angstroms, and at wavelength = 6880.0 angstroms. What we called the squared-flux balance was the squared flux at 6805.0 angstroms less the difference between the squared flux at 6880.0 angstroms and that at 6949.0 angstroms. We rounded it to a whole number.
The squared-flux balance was 29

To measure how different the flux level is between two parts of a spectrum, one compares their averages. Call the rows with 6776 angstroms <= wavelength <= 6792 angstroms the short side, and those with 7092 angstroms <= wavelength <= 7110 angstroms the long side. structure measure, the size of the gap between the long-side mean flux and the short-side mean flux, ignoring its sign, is 0.09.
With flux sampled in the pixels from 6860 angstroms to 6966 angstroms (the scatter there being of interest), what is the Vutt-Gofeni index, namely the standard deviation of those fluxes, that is 0.20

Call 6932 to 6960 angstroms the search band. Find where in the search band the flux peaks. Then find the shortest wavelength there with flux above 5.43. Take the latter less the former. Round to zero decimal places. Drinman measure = -3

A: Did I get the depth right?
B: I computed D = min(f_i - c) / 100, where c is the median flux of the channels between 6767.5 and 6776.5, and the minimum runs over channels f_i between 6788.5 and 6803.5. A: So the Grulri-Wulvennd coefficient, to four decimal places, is -0.0011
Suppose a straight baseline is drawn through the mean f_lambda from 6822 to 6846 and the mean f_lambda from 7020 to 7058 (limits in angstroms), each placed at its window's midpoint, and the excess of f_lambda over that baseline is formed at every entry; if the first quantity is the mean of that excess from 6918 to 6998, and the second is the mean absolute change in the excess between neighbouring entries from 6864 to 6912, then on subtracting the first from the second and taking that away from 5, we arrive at 4.95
